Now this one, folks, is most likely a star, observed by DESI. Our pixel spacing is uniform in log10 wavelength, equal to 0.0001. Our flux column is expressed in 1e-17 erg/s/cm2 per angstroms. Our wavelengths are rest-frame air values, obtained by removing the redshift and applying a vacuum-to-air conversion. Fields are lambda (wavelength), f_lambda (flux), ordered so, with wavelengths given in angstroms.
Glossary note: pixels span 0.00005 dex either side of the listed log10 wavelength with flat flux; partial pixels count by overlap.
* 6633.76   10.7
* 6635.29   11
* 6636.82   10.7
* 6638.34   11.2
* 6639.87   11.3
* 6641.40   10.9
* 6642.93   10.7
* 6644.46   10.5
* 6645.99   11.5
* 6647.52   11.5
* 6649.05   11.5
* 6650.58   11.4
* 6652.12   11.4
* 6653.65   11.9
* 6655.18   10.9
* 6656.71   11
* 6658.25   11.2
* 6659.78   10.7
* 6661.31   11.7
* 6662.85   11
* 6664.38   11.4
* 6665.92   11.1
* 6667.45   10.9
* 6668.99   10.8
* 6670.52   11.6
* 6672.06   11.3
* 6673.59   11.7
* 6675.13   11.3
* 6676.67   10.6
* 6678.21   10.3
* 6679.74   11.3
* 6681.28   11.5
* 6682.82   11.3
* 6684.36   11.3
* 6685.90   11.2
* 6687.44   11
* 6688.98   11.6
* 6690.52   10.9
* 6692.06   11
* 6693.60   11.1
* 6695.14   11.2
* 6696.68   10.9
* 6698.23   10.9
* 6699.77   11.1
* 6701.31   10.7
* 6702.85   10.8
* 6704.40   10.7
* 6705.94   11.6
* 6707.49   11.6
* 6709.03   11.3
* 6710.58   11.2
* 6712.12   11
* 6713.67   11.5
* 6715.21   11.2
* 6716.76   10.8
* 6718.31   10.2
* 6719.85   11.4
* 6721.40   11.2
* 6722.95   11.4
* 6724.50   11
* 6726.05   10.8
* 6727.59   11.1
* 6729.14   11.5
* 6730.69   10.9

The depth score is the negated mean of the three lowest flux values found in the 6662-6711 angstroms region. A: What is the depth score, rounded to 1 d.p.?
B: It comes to -10.5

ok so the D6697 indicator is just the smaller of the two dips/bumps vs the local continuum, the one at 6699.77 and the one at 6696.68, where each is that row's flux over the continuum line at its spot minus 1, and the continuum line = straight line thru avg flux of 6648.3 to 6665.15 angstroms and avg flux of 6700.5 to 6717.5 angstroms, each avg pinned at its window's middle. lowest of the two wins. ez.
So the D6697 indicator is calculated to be -0.0236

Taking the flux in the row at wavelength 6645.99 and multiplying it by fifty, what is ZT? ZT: 575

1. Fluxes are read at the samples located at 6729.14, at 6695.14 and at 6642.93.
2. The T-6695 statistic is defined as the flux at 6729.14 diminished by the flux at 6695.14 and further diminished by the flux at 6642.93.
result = -10.4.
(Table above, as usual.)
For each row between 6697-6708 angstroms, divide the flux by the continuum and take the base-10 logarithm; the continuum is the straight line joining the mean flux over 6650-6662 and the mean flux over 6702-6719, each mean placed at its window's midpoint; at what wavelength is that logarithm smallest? 6701.31 angstroms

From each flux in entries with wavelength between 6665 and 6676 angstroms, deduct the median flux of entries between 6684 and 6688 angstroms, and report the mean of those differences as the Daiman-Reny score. 0.04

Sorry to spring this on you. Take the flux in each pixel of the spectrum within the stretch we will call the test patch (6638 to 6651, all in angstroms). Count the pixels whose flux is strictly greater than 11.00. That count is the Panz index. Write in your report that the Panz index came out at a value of 6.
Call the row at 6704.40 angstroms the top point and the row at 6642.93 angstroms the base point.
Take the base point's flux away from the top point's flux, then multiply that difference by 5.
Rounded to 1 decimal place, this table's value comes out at 0.0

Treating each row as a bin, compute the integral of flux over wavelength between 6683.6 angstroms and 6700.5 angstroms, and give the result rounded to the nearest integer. 188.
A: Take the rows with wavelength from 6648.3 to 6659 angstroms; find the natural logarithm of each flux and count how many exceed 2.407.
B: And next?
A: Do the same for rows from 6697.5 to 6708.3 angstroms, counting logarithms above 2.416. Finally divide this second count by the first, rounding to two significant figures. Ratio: 0.40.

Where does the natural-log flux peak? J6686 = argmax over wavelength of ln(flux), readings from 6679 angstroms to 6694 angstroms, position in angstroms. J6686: 6688.98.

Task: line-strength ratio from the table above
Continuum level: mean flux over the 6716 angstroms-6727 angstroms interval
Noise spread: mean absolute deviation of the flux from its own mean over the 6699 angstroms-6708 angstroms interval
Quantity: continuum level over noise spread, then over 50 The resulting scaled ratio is 0.63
